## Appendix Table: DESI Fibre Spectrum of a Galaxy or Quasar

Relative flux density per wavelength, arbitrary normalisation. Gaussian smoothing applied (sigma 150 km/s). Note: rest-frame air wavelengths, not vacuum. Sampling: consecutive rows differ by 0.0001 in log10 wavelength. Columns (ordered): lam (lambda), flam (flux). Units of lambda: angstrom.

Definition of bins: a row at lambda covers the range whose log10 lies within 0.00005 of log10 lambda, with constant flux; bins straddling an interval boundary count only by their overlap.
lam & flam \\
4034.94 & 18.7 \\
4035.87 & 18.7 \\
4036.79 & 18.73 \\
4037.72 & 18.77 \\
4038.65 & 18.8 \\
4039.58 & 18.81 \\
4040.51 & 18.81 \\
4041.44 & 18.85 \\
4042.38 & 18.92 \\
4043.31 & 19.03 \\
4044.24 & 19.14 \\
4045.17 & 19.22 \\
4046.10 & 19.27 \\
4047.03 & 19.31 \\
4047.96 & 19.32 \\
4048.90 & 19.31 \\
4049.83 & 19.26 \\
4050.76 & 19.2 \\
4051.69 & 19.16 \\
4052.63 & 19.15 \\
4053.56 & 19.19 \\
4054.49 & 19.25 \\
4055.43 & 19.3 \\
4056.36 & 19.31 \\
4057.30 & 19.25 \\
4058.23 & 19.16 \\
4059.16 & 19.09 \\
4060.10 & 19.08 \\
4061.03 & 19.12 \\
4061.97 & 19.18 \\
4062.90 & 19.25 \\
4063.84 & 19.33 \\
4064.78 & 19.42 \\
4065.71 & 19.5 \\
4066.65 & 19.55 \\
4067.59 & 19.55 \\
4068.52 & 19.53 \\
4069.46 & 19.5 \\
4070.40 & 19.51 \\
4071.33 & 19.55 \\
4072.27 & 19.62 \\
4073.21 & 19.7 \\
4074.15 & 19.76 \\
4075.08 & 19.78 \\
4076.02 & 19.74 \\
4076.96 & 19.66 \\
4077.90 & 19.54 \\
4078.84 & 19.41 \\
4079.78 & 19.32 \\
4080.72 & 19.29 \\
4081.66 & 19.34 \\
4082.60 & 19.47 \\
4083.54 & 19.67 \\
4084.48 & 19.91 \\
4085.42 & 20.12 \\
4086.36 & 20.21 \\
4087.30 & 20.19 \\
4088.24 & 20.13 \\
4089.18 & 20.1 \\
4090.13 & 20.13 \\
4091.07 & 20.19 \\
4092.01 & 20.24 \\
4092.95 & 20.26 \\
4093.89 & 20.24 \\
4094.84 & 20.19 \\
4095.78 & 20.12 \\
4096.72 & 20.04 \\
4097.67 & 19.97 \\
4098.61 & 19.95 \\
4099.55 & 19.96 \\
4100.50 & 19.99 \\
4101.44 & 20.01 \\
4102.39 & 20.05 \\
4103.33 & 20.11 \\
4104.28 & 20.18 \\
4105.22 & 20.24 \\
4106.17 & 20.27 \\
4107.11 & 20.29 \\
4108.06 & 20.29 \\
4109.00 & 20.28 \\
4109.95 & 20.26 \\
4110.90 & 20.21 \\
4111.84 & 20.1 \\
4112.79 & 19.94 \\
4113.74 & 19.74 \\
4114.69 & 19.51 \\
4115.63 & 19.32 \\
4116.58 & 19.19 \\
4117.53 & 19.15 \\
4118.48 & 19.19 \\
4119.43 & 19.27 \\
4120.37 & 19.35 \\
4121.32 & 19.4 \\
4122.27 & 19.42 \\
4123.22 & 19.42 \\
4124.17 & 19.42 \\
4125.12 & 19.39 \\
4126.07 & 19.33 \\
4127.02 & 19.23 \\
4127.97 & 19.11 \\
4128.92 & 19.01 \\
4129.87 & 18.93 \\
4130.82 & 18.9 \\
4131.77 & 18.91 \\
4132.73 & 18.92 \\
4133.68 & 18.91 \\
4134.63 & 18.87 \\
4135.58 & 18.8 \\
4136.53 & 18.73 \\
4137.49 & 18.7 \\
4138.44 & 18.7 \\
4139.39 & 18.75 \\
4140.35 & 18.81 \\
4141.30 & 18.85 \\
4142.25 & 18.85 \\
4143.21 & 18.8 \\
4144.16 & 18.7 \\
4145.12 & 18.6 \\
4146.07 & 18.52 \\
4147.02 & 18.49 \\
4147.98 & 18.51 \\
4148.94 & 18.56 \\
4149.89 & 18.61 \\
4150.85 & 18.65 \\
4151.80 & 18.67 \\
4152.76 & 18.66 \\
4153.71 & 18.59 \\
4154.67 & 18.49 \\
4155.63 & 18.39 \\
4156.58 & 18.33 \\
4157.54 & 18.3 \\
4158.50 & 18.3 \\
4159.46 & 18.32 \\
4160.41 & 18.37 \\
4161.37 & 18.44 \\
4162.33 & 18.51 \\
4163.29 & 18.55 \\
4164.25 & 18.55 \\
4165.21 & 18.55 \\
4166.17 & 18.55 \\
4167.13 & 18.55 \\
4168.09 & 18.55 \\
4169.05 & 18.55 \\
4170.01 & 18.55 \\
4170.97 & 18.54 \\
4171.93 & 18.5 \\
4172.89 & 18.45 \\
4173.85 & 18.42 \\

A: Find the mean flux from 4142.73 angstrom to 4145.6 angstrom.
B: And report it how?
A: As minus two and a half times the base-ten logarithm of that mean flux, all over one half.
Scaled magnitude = -6.36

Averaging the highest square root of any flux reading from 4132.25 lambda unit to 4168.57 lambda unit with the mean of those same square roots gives 4.33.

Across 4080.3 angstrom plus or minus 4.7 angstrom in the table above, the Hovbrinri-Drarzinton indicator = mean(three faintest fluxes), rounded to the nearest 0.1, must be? 19.3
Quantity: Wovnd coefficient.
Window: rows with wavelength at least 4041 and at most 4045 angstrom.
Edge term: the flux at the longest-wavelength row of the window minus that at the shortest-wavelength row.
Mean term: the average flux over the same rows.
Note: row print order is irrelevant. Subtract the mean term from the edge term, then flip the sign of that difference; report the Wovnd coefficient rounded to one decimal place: 18.7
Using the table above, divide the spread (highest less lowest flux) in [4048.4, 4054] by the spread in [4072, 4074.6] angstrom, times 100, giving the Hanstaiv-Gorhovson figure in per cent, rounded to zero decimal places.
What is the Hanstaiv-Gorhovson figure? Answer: 114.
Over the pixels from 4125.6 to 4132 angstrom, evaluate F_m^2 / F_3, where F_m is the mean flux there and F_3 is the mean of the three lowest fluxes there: 19.2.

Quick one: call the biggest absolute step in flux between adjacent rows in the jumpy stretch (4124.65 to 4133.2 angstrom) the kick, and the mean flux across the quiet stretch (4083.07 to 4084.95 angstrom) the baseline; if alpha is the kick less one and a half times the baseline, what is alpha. -29.6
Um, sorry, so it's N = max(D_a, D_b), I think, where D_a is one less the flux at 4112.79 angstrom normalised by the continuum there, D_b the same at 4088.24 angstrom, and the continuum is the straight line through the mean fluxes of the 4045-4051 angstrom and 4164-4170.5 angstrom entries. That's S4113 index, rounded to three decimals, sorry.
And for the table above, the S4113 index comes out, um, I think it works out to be -0.056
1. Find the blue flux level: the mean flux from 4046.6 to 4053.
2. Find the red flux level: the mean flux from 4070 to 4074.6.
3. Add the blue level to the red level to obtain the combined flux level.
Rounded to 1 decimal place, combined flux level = 38.9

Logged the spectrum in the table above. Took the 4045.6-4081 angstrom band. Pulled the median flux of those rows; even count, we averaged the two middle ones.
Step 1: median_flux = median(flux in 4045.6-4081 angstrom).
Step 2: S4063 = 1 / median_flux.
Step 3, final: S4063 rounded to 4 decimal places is 0.0518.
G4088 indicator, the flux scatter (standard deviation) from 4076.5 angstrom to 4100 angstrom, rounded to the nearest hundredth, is 0.33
